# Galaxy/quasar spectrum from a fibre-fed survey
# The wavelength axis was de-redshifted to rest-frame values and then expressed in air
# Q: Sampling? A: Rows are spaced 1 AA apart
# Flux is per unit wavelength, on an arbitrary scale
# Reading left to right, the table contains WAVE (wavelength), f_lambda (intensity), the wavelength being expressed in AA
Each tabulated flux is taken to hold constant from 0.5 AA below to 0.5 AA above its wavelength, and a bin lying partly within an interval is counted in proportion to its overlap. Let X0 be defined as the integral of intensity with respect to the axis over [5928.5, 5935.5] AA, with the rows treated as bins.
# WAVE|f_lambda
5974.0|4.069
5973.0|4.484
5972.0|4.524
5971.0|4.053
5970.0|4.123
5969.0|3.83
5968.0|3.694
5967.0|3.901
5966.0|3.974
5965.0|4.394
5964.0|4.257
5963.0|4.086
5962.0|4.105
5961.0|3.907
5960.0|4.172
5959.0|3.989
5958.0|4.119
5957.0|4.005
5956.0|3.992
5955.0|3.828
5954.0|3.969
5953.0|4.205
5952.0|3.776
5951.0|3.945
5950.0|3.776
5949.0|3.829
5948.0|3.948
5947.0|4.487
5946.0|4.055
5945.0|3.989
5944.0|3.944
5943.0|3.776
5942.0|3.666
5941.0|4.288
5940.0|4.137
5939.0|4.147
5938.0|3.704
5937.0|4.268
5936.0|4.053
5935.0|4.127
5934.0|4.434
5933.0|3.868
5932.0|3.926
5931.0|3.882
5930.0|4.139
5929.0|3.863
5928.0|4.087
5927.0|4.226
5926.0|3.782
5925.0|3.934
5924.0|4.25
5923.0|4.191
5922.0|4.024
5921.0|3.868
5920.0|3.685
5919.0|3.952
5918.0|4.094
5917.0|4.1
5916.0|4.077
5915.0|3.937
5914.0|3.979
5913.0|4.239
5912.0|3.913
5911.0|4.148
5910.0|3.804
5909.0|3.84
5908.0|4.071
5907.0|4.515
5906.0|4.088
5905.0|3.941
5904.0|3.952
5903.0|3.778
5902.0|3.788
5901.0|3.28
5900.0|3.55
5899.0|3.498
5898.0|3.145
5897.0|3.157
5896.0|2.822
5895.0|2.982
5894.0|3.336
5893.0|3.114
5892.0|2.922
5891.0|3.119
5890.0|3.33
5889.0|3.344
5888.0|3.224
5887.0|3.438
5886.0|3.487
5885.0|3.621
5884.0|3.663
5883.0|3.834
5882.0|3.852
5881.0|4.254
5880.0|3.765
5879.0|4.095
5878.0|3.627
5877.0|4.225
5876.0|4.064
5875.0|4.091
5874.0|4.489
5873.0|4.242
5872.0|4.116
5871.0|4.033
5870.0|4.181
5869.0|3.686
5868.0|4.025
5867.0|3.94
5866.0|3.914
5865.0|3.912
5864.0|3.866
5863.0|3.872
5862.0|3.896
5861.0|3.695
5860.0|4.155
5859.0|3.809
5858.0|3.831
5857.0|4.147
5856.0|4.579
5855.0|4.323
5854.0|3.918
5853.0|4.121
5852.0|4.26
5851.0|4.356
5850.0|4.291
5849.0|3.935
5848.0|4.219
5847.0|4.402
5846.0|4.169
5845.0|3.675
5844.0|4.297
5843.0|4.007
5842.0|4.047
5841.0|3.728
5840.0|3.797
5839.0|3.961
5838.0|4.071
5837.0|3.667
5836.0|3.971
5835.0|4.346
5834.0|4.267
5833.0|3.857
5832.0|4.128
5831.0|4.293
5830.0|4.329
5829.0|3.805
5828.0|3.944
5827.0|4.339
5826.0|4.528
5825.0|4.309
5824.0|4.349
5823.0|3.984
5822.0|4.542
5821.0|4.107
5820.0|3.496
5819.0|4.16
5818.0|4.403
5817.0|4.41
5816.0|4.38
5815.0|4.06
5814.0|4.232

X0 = 28.2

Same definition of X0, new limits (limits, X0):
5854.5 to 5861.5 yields 28.5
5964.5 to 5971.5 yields 28.0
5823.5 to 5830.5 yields 29.6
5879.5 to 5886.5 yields 26.5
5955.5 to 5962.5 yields 28.3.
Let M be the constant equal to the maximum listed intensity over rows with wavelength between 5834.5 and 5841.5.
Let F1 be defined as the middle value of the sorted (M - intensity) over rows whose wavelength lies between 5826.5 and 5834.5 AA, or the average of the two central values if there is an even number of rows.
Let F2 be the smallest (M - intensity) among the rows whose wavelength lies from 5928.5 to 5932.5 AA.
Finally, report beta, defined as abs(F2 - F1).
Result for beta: 0.1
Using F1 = 0.15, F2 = 0.21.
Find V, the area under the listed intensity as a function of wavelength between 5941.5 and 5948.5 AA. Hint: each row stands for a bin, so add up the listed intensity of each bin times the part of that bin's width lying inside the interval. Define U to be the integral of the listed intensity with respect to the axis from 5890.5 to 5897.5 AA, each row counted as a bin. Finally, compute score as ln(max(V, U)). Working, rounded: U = 21.5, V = 27.9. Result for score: 3.33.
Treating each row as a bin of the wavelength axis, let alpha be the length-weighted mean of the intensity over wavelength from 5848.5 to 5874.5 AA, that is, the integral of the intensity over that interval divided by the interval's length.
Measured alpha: 4.06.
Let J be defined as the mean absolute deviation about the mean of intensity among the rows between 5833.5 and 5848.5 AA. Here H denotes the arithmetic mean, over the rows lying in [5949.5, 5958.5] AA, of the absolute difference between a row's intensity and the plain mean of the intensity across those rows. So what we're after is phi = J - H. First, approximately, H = 0.11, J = 0.20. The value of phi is 0.09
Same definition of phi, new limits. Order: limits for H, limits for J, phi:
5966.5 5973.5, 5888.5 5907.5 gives 0.12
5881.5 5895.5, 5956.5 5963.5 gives -0.16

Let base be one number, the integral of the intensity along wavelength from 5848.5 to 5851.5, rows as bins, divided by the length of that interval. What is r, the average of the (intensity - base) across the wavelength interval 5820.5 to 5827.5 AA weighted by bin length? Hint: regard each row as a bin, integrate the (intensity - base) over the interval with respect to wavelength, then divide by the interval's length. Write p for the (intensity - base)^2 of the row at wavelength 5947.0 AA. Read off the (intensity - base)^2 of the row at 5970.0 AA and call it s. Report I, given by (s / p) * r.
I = 0.0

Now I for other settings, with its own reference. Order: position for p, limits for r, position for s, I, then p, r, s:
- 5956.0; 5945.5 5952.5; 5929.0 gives -0.6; 0.04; -0.22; 0.11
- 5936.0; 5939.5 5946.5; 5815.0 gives -0.2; 0.02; -0.21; 0.02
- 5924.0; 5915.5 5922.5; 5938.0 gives -17.0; 0.00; -0.22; 0.24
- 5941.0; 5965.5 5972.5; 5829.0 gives -3.1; 0.01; -0.18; 0.15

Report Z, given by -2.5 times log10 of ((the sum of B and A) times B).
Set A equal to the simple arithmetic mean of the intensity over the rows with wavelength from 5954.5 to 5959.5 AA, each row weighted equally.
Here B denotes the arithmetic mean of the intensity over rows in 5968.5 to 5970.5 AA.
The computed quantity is -3.75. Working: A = 3.99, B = 3.98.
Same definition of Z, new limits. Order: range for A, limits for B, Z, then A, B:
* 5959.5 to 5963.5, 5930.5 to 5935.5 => -3.79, 4.07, 4.05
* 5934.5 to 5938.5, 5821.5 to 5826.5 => -3.90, 4.04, 4.34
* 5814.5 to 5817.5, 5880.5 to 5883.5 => -3.79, 4.28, 3.98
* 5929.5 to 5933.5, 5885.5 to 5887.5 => -3.52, 3.95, 3.46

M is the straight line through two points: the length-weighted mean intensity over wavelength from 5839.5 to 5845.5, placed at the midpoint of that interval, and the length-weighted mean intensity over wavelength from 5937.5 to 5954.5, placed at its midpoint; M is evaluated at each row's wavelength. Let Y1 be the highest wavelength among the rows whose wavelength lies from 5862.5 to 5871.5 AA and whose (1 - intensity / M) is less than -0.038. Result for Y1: 5870.0 AA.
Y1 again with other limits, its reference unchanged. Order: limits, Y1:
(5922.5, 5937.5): 5937.0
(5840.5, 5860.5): 5860.0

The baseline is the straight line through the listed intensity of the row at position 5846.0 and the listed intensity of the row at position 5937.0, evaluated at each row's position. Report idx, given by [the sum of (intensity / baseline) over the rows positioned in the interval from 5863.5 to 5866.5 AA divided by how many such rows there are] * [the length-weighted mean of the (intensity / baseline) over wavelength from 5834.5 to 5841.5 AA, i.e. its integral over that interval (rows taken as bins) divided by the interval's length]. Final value 0.88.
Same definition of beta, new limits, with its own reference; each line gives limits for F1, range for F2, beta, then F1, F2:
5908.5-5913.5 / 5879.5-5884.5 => 0.3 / 0.43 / 0.09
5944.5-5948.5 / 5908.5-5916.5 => 0.2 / 0.32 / 0.11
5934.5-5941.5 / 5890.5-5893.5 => 1.0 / 0.21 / 1.23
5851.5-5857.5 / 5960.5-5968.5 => 0.2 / 0.14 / -0.05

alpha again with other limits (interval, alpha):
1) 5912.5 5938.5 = 4.03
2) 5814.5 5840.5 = 4.13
